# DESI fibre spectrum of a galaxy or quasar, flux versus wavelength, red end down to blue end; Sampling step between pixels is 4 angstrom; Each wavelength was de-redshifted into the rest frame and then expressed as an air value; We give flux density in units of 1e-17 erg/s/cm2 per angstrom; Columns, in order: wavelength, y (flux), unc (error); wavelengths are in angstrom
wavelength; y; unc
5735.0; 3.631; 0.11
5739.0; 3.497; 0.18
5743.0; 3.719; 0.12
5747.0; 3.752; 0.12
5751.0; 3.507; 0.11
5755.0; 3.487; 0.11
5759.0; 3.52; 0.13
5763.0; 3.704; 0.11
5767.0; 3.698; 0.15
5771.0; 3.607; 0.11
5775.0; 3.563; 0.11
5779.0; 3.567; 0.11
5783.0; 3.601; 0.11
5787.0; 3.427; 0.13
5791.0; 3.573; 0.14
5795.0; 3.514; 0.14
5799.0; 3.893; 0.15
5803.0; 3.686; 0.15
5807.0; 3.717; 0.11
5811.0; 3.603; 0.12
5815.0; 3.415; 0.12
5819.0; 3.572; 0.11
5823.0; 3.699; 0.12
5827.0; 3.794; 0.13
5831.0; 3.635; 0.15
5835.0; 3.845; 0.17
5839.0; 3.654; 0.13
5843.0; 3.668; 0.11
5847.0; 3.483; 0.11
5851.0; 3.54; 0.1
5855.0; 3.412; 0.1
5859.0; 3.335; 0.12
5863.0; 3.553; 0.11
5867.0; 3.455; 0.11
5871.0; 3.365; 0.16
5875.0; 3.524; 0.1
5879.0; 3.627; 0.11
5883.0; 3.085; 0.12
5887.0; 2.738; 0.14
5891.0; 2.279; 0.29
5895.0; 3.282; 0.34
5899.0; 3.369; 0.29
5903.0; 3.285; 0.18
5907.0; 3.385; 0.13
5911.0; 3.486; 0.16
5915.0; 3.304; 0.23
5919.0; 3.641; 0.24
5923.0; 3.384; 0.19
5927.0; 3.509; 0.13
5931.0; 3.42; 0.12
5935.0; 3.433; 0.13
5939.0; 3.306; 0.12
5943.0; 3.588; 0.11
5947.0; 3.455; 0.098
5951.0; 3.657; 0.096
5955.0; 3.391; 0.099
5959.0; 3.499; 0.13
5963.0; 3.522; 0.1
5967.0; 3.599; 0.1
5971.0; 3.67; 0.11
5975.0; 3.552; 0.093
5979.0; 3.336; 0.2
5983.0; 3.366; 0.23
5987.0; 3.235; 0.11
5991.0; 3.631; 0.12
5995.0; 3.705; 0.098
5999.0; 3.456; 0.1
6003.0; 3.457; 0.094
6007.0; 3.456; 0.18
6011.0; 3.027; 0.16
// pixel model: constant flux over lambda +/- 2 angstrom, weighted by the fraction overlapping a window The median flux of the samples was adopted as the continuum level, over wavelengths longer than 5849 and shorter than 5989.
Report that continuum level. 3.42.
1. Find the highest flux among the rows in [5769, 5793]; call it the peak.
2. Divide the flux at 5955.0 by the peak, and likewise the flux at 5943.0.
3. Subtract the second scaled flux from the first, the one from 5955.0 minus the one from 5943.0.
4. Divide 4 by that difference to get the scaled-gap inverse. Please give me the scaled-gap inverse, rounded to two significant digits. -73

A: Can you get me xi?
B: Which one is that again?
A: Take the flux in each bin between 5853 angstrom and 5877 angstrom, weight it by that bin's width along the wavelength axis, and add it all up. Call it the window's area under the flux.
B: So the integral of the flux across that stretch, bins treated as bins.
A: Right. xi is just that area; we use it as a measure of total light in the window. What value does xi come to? 83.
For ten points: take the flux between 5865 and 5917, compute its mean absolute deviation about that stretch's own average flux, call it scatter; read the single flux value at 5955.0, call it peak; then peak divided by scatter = 13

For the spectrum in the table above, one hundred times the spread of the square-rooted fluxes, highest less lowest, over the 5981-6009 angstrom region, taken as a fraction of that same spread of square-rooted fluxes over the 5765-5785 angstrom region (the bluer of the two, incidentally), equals 356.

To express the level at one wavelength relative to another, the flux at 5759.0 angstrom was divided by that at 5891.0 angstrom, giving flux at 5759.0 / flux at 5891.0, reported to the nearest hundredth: 1.54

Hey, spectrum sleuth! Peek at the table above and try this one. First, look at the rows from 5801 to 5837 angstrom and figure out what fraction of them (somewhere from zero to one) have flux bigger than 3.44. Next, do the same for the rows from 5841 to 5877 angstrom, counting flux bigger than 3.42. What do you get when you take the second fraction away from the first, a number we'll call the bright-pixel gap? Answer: 0.22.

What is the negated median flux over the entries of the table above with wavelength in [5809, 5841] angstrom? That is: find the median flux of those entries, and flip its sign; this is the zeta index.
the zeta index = -3.64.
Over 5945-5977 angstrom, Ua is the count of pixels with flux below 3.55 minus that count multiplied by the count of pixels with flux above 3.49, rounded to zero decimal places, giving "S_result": -20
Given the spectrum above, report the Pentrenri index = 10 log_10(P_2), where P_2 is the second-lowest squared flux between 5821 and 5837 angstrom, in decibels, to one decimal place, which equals 11.4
